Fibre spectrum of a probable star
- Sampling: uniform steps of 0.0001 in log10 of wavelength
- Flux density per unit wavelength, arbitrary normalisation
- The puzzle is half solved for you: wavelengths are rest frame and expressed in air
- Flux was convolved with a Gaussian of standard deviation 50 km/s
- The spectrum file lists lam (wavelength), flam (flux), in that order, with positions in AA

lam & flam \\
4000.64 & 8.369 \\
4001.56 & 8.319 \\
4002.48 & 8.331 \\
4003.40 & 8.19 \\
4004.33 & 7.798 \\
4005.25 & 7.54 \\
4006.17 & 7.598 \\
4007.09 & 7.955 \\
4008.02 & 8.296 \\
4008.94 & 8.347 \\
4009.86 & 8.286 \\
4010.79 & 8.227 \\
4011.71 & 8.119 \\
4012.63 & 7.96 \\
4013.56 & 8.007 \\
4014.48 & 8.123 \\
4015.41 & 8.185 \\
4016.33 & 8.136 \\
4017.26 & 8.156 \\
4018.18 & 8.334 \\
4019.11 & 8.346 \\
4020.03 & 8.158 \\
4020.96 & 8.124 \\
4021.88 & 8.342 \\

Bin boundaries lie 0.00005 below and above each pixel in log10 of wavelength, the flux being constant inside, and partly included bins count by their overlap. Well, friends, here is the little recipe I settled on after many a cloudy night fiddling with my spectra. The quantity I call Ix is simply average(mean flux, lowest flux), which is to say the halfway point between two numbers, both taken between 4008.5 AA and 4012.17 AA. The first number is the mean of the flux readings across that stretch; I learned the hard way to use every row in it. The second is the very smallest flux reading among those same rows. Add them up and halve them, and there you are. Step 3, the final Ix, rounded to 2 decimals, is 8.18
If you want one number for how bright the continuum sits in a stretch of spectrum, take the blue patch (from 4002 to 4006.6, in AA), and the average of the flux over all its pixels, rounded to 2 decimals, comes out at 7.89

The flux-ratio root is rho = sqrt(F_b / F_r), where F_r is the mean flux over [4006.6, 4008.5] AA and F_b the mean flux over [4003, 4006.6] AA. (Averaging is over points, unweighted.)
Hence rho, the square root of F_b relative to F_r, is 0.98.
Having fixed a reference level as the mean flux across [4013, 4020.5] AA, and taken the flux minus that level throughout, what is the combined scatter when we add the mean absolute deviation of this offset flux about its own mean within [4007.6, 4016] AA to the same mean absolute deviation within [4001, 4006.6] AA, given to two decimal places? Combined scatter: 0.42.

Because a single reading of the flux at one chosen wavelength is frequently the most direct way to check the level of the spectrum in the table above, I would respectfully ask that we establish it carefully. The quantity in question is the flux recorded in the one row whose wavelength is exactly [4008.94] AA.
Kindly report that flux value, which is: 8.347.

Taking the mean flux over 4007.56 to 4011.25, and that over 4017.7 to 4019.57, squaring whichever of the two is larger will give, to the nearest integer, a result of 70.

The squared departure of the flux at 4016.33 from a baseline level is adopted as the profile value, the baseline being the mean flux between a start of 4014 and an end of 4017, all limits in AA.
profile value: 0.000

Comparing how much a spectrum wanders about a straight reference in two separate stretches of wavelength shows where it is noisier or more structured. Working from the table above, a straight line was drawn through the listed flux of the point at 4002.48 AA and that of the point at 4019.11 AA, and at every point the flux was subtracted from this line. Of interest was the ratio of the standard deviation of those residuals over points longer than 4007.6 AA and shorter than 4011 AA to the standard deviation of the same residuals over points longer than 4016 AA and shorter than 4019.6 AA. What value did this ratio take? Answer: 0.4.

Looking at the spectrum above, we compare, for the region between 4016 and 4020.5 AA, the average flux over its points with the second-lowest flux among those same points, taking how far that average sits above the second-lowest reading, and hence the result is 0.07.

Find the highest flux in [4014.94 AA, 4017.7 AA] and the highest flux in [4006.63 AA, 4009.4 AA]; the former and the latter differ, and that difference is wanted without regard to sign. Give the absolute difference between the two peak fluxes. 0.16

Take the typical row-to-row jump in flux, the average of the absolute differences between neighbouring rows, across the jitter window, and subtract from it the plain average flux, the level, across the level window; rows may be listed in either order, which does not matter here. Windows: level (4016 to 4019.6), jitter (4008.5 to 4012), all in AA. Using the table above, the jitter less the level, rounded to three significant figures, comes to -8.17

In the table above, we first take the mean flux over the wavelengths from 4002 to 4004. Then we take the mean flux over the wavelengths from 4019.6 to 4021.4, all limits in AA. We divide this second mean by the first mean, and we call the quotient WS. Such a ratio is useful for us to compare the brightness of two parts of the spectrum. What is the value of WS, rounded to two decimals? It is 0.99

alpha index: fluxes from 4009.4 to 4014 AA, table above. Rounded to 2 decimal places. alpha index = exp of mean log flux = 8.12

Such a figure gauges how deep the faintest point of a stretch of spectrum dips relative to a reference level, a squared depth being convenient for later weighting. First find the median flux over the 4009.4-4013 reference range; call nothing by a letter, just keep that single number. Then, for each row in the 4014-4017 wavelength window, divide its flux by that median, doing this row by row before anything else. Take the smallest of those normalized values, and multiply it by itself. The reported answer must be 0.988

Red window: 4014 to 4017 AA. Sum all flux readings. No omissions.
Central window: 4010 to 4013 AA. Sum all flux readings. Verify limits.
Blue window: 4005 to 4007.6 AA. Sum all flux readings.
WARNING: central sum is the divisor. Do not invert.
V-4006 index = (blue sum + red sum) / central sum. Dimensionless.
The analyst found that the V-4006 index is 1.96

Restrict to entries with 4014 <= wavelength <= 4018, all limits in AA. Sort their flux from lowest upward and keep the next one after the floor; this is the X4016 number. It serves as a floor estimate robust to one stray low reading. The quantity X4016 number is 8.136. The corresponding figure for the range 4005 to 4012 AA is 7.598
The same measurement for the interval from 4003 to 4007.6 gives 7.598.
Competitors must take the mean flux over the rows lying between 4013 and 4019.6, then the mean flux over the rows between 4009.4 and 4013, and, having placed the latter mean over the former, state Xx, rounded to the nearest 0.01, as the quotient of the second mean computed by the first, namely 1.00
